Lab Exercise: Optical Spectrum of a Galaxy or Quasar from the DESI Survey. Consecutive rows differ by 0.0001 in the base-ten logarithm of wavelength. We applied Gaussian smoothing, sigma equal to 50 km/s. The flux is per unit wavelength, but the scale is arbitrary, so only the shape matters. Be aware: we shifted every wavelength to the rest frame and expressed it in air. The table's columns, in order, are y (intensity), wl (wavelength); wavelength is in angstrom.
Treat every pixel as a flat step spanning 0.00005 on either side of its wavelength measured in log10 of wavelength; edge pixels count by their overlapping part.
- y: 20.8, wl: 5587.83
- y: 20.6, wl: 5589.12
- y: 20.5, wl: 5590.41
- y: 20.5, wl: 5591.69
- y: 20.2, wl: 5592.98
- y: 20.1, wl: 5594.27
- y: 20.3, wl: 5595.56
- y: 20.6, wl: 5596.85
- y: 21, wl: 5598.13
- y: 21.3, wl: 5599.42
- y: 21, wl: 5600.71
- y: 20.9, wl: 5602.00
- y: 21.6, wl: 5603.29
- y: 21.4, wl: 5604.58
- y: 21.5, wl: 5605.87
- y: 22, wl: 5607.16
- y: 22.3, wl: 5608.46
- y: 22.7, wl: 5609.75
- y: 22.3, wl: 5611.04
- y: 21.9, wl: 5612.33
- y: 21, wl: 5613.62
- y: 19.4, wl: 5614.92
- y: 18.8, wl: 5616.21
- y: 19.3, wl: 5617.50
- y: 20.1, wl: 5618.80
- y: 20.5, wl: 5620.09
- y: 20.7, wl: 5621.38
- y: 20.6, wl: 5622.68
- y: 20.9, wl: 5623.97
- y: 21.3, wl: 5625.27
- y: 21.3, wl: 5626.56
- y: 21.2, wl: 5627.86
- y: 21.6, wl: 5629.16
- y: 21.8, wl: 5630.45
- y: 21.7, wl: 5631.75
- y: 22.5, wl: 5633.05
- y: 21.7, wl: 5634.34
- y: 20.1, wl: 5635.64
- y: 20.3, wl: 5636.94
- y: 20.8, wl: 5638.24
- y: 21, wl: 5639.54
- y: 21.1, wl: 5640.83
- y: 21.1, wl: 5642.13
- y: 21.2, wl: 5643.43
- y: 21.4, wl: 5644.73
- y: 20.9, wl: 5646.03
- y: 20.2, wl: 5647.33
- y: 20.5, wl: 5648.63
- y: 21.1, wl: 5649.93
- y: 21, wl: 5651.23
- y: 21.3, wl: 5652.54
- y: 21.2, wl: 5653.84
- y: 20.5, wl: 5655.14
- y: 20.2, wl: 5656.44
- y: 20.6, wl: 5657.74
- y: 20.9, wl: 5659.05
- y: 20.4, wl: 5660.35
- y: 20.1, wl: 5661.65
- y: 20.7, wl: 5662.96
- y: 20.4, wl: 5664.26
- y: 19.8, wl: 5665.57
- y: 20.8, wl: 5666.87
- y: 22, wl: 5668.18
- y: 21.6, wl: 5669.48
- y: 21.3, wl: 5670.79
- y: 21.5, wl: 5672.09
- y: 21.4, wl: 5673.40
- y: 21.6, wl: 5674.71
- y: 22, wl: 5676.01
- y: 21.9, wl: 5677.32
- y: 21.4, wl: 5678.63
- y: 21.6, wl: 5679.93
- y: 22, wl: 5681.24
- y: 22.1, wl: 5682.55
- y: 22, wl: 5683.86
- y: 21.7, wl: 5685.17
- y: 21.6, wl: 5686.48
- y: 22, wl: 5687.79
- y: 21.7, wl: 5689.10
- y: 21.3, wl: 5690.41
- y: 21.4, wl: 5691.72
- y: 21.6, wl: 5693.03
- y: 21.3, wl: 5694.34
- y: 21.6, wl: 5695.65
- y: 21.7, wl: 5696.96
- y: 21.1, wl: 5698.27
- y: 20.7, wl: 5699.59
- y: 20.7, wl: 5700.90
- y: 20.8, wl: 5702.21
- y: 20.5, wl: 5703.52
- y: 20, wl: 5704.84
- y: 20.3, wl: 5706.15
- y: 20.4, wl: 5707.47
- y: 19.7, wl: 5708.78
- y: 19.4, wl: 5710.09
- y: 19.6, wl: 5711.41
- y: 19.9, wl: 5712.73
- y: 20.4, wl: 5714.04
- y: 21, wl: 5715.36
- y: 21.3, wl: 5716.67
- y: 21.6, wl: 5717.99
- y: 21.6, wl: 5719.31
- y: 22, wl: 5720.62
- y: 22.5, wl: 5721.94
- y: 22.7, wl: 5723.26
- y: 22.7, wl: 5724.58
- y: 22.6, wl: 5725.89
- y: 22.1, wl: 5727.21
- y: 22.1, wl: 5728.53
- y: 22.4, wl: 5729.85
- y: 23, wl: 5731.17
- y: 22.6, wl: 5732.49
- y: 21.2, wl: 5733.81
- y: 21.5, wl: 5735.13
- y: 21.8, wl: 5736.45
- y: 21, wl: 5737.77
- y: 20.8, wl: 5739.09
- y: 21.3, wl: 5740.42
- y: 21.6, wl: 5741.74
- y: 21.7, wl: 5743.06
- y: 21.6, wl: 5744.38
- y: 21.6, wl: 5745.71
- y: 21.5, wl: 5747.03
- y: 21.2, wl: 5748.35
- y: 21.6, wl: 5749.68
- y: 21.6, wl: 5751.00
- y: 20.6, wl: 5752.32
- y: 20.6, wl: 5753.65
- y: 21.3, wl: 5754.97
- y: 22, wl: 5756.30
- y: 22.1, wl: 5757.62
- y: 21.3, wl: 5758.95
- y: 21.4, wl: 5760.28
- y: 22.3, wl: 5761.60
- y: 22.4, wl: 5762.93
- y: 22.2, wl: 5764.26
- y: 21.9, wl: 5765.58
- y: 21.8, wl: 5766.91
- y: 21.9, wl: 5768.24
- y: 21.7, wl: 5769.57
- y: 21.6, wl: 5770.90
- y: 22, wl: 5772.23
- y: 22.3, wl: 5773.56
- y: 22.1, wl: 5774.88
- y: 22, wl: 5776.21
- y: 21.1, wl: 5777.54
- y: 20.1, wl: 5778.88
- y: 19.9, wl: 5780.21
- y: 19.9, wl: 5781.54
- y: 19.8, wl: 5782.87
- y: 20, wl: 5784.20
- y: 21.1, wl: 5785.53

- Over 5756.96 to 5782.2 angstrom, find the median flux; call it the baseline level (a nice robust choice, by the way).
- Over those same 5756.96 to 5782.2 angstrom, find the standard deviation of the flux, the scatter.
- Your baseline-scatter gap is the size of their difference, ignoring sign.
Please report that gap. 21.1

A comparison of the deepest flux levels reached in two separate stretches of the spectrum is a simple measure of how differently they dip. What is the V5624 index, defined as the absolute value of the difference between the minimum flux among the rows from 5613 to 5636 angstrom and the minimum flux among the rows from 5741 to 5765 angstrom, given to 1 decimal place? 1.8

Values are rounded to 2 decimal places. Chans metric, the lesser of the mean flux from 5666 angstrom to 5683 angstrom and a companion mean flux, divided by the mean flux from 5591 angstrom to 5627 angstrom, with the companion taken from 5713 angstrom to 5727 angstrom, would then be 1.03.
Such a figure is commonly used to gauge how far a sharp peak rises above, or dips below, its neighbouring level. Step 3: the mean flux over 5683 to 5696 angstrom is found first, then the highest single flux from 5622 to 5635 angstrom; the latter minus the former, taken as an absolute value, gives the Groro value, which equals 0.9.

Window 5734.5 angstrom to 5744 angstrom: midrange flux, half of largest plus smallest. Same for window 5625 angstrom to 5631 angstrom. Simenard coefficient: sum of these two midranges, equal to 42.8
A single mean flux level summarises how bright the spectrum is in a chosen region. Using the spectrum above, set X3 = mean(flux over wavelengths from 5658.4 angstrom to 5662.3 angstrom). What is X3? 20.5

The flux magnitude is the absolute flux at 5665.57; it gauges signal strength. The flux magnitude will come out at 19.8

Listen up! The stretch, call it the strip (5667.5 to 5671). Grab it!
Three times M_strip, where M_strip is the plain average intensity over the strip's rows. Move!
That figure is 64.9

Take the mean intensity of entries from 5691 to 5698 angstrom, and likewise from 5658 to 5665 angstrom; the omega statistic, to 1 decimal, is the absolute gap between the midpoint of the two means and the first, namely 0.5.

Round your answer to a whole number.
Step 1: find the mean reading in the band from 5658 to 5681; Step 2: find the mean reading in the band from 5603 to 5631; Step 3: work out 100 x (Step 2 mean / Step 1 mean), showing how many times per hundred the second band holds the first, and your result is 100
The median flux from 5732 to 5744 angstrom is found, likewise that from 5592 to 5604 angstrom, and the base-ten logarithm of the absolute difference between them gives -0.2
